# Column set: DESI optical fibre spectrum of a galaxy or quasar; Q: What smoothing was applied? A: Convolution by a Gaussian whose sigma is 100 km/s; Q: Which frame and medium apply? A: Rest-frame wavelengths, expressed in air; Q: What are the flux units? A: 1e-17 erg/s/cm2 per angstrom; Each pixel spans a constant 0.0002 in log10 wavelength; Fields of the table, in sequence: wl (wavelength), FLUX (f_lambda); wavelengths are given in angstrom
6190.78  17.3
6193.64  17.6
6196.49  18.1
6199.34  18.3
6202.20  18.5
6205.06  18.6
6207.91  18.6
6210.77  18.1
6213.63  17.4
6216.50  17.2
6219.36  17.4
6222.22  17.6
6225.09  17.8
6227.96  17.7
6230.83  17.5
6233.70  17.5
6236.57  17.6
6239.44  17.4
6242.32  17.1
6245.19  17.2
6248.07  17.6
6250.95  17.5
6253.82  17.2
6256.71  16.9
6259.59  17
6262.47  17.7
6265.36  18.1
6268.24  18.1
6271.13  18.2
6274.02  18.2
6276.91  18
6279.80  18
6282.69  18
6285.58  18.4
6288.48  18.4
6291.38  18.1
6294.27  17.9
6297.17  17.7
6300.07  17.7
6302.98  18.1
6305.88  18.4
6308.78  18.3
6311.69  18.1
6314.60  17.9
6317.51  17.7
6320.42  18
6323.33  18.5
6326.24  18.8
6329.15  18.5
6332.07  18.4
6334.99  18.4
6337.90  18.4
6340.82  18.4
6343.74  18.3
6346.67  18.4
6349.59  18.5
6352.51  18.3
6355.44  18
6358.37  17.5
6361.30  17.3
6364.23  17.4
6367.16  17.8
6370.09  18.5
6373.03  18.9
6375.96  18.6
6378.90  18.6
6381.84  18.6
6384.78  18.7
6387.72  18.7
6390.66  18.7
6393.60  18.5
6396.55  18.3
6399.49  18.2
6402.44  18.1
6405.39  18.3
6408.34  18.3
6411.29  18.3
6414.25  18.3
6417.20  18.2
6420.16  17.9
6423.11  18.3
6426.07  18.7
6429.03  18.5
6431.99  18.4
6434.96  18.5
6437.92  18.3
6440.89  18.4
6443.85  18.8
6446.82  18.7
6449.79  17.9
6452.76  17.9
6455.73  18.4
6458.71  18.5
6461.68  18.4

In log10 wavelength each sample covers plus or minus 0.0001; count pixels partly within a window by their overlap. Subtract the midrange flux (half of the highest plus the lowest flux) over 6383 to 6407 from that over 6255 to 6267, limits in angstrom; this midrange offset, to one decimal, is -0.9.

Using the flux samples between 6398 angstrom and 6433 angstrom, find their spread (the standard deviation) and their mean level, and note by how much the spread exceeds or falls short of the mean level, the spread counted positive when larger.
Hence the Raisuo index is -18.1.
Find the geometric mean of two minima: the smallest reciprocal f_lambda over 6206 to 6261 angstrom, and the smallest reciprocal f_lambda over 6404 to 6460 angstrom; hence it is 0.0535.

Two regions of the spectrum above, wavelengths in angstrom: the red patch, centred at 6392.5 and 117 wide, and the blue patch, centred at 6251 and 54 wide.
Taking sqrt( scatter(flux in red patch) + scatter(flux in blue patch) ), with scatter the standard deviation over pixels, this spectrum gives 0.87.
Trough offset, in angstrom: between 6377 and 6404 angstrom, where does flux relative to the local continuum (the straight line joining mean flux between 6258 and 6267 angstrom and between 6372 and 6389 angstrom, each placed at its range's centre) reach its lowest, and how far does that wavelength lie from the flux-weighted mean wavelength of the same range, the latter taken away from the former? 11.8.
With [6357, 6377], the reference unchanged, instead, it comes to -6.0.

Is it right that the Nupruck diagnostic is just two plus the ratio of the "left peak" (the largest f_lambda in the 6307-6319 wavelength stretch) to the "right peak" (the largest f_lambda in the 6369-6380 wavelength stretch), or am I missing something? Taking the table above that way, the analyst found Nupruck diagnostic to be 2.97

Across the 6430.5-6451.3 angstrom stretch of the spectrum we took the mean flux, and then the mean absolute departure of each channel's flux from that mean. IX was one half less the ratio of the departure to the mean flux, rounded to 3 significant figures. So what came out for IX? 0.489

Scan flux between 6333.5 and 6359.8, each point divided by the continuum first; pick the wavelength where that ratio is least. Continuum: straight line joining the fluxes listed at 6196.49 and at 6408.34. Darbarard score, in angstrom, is 6358.37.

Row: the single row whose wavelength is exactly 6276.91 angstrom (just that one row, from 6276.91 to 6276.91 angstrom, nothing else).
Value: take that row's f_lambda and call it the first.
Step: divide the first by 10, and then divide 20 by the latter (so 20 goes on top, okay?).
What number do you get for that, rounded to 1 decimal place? 11.1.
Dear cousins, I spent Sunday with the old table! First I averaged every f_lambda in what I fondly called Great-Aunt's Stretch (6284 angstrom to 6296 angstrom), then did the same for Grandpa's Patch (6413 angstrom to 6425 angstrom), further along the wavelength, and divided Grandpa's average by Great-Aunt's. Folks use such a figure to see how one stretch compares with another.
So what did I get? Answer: 1.00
